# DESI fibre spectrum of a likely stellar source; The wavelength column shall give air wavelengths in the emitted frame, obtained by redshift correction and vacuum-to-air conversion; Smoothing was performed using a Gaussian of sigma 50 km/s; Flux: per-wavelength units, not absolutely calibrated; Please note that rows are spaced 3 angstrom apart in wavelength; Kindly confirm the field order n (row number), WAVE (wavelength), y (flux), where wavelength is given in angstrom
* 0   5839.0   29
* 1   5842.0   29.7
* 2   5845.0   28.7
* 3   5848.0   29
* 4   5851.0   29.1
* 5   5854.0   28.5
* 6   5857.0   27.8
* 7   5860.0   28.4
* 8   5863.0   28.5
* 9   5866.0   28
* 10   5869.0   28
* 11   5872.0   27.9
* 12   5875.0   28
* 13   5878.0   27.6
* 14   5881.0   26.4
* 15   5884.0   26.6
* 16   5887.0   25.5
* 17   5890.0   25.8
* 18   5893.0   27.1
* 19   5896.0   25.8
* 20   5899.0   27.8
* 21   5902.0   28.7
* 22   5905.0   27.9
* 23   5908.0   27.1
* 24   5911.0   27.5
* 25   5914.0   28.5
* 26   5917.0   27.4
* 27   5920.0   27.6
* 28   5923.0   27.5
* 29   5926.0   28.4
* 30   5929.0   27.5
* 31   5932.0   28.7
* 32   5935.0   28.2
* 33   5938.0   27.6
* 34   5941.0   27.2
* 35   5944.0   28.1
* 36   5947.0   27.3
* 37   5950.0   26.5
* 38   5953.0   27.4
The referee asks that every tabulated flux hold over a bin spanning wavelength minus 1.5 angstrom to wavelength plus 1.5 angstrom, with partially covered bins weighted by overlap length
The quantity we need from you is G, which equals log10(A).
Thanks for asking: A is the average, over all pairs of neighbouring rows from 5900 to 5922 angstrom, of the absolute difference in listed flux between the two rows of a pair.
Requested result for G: -0.14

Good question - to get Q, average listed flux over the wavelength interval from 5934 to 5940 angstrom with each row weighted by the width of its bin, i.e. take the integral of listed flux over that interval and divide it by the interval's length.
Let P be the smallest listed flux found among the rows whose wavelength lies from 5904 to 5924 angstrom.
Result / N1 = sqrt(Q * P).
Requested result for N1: 27.5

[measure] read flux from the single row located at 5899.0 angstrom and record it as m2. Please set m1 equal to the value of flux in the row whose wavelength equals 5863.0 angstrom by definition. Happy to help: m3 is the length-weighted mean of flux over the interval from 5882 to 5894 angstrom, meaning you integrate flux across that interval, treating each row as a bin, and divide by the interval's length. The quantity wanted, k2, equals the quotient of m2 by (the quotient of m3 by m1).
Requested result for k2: 30.2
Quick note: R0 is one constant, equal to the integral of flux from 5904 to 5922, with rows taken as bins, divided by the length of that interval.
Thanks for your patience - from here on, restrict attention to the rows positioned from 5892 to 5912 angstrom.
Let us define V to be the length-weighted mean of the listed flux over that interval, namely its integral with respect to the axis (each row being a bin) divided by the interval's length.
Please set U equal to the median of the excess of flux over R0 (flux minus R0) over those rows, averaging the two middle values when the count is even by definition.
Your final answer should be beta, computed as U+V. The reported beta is 27.3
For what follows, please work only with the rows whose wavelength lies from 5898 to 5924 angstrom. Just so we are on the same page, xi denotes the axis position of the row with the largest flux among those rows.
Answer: 5902.0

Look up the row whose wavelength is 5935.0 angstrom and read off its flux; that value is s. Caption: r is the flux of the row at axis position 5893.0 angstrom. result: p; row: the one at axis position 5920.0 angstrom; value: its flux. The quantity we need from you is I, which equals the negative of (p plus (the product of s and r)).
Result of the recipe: -792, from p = 27.6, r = 27.1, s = 28.2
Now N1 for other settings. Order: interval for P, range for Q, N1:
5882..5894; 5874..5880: 26.6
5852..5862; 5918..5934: 27.9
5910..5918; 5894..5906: 27.5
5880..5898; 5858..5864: 26.9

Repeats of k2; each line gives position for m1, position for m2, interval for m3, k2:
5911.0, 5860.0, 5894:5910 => 28.5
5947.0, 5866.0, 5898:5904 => 27.1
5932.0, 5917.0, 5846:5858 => 27.5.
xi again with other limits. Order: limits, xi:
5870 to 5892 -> 5875.0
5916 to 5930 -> 5926.0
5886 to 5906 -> 5902.0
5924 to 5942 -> 5932.0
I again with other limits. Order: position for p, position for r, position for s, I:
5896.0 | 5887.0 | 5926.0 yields -750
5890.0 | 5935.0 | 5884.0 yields -776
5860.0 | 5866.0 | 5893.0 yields -787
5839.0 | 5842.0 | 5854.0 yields -875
